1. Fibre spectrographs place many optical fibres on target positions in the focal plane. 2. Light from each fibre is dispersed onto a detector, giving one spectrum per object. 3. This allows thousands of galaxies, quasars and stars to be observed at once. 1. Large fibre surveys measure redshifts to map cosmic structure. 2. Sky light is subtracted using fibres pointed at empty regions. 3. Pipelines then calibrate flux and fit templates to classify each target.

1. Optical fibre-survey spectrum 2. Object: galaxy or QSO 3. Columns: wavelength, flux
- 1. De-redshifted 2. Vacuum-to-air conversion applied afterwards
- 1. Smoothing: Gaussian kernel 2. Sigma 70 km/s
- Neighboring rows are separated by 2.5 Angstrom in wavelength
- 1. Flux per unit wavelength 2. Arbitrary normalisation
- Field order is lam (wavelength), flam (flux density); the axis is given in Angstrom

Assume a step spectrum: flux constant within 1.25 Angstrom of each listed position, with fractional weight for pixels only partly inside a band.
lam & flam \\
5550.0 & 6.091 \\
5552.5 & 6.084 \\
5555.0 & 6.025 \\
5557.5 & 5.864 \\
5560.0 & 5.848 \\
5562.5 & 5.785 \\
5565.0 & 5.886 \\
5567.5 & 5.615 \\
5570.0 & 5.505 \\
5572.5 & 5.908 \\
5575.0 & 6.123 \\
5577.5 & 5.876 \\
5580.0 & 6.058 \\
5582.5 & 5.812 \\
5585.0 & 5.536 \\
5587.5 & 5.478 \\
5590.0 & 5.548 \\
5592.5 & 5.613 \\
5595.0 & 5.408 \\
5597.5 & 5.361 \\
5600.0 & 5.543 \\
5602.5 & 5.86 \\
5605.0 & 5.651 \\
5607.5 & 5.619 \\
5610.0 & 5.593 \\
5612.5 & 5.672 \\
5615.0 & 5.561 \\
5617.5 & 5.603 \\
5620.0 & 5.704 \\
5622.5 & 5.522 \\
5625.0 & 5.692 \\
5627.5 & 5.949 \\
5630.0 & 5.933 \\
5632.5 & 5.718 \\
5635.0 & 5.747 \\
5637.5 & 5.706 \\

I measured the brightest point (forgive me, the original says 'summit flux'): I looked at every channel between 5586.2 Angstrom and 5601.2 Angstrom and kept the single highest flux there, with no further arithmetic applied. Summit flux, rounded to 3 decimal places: 5.613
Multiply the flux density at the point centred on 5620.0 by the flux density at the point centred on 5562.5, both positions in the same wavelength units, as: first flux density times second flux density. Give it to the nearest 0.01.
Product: 33.00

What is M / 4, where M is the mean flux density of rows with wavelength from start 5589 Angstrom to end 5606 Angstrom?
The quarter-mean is 1.39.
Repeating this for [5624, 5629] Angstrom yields 1.46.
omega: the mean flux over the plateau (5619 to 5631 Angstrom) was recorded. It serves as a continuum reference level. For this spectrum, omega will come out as 5.76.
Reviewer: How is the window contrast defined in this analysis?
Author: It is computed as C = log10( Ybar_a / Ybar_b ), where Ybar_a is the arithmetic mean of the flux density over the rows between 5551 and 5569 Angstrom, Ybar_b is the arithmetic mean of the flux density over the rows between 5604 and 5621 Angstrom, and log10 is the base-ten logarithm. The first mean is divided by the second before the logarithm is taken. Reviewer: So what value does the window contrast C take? 0.018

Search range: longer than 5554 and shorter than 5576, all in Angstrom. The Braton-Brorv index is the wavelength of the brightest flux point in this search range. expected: 5575.0 Angstrom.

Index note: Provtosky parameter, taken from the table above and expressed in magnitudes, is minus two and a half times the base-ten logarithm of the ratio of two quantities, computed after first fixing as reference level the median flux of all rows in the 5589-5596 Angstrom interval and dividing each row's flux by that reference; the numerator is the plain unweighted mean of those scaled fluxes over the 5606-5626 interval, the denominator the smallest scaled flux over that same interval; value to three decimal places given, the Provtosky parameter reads -0.019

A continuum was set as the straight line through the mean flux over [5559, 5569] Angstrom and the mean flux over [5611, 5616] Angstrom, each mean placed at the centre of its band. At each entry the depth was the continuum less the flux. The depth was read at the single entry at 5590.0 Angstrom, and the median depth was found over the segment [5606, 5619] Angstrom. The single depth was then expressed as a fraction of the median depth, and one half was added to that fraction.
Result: 8.5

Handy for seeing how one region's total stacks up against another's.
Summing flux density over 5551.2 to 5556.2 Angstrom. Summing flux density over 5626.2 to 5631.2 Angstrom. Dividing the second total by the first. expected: 0.981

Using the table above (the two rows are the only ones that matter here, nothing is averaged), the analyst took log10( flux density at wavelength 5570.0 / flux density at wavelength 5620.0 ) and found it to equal -0.02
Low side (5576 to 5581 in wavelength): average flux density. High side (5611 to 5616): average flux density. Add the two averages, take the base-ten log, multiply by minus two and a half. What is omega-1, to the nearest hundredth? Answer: -2.66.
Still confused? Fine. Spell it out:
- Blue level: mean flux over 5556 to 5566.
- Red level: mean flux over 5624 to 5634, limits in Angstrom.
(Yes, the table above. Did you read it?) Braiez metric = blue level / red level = 1.00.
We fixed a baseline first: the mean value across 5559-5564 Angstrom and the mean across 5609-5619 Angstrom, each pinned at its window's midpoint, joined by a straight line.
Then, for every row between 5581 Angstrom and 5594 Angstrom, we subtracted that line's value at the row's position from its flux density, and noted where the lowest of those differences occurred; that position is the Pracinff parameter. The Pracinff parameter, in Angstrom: 5587.5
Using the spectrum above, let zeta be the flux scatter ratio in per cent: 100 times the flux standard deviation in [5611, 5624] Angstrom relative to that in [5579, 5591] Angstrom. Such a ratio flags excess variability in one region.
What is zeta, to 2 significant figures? 31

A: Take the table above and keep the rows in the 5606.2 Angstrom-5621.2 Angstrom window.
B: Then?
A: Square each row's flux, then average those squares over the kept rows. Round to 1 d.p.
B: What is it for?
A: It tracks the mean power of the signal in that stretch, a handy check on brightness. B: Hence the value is 31.6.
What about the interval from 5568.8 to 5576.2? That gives 34.2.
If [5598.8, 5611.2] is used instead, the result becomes 32.0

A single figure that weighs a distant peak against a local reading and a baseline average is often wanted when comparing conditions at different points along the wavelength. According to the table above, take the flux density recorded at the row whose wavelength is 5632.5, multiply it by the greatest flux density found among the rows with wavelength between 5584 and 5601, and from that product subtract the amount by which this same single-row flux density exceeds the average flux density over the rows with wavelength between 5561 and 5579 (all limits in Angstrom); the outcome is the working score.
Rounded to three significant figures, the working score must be 32.2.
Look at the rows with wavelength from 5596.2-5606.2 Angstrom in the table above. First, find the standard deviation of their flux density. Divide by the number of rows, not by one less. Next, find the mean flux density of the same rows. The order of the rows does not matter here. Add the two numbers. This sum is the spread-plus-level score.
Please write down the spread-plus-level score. 5.78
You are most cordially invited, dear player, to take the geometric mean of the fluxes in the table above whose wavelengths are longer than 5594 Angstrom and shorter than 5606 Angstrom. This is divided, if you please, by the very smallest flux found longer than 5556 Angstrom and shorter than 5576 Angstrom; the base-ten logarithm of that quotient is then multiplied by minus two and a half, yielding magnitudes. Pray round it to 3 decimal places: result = -0.011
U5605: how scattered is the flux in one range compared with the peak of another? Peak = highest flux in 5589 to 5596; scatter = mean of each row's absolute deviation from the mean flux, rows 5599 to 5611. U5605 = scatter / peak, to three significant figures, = 0.0147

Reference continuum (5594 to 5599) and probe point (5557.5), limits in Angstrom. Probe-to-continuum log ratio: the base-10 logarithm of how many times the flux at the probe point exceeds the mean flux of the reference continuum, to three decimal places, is 0.037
